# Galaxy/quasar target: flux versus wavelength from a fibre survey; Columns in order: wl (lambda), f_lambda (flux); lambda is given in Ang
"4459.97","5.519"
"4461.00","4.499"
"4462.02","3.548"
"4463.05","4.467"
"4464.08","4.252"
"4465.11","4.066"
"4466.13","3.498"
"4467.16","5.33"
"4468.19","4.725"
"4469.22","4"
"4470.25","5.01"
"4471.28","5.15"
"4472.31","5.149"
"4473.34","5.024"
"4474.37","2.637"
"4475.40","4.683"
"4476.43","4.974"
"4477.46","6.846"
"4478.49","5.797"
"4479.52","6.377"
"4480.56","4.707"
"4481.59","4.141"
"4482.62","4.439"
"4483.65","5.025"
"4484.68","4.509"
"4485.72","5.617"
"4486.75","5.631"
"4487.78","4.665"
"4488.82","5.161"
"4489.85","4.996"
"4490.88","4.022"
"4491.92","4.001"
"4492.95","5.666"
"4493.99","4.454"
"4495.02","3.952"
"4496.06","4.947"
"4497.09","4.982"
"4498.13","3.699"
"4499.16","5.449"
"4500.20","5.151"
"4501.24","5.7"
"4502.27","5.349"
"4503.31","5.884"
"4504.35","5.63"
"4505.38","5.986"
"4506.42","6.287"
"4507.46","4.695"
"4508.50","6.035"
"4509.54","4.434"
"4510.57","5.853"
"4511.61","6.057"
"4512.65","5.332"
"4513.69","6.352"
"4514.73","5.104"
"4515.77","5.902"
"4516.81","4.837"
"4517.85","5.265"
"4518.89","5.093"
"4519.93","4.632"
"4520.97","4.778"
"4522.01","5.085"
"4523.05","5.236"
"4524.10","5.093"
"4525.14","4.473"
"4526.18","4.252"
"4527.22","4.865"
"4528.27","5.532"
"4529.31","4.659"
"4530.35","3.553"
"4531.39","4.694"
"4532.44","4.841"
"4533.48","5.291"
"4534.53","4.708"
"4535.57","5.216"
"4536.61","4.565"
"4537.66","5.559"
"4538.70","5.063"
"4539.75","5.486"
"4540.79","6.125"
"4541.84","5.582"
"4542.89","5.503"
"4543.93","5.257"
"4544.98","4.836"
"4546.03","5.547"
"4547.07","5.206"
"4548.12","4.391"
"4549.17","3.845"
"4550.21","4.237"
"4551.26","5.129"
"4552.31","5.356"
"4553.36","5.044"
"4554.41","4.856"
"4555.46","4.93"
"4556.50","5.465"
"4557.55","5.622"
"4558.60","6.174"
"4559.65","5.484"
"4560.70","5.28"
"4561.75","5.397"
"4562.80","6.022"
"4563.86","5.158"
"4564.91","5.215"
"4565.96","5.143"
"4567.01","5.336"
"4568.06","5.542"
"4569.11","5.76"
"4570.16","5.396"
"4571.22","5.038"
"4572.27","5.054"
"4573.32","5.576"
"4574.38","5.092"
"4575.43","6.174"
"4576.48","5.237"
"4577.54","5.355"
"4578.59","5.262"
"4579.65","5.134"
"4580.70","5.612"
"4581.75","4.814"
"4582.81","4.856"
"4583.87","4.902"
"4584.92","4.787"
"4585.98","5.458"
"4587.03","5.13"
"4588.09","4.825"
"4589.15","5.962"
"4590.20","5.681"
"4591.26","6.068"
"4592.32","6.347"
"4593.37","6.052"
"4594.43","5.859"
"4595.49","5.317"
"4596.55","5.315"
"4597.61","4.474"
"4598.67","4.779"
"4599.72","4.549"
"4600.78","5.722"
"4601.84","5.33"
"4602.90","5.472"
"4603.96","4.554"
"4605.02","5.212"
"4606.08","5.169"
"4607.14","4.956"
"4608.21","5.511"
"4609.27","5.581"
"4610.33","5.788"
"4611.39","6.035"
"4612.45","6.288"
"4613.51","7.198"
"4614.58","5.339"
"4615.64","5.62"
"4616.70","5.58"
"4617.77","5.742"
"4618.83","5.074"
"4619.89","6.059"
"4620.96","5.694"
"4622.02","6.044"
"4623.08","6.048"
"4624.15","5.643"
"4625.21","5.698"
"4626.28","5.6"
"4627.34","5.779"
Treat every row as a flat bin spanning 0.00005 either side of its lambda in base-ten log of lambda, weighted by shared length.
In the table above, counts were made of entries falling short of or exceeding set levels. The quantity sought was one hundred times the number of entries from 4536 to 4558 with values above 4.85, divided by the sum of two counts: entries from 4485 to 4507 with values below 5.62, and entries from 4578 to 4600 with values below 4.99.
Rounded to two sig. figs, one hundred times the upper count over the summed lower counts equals 73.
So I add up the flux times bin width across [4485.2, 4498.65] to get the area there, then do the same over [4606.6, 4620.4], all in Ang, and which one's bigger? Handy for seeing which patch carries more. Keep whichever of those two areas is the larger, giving 79.4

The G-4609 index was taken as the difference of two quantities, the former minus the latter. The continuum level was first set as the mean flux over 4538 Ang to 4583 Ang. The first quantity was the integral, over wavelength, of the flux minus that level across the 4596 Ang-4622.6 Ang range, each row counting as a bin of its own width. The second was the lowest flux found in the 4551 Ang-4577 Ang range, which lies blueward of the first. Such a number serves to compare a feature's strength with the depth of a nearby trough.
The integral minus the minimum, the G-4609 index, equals 0.8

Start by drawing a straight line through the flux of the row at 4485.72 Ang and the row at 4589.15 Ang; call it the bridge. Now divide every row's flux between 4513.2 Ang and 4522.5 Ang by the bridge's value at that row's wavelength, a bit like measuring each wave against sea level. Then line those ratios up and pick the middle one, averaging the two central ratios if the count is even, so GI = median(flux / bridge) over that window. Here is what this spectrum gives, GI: 0.89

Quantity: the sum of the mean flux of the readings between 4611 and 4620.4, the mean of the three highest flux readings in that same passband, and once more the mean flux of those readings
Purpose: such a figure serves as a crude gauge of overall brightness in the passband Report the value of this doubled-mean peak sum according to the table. 18.3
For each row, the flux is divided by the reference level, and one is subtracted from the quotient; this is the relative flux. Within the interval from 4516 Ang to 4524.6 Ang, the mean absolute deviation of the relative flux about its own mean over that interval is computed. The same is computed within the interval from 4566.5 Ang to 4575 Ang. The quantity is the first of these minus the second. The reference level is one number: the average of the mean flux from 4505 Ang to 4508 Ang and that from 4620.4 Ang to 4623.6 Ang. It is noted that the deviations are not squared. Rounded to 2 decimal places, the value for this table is -0.01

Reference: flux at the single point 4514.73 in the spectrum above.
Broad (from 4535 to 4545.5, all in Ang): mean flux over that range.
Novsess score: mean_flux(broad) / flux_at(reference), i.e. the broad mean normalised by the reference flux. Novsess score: 1.04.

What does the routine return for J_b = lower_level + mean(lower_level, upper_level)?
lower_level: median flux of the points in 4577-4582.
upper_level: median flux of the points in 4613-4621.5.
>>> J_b 10.7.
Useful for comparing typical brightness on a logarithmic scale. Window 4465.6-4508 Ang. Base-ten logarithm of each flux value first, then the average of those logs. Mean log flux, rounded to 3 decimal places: 0.690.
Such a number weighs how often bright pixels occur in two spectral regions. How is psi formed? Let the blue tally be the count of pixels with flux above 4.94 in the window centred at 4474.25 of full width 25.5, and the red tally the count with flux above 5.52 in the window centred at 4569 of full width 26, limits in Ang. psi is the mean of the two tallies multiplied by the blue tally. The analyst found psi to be 120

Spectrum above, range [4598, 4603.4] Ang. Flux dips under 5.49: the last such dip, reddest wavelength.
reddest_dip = 4602.90 Ang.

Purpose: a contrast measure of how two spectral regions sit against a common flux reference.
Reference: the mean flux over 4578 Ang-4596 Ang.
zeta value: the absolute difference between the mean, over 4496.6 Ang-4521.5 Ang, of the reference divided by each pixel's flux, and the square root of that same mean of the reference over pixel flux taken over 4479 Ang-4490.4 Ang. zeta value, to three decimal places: 0.018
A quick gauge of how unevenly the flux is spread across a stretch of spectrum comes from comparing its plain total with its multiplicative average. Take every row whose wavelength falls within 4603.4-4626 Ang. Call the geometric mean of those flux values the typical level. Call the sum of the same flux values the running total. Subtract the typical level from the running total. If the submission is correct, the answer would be 113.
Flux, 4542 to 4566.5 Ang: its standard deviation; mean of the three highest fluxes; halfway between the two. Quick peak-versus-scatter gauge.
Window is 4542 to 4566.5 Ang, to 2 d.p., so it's 3.23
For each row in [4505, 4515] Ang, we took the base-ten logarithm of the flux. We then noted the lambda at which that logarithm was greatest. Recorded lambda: 4513.69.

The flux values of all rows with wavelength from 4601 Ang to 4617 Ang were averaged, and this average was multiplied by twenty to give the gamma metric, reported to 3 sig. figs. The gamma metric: 112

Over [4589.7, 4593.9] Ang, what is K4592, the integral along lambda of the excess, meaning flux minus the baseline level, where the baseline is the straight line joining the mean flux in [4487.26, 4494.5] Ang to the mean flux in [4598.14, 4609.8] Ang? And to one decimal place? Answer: 3.9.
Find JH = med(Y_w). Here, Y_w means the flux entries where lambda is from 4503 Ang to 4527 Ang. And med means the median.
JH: 5.2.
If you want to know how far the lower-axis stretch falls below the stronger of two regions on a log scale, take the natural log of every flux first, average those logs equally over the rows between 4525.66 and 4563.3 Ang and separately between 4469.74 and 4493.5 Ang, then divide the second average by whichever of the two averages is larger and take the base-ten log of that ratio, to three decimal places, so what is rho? -0.010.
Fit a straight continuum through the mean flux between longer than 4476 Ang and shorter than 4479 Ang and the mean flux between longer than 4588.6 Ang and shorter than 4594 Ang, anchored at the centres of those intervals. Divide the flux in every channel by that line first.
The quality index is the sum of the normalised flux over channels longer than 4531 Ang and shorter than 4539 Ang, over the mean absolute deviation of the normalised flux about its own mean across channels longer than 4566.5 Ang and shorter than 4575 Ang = 183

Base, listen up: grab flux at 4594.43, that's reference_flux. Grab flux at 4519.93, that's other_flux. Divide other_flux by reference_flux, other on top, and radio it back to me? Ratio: 0.79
